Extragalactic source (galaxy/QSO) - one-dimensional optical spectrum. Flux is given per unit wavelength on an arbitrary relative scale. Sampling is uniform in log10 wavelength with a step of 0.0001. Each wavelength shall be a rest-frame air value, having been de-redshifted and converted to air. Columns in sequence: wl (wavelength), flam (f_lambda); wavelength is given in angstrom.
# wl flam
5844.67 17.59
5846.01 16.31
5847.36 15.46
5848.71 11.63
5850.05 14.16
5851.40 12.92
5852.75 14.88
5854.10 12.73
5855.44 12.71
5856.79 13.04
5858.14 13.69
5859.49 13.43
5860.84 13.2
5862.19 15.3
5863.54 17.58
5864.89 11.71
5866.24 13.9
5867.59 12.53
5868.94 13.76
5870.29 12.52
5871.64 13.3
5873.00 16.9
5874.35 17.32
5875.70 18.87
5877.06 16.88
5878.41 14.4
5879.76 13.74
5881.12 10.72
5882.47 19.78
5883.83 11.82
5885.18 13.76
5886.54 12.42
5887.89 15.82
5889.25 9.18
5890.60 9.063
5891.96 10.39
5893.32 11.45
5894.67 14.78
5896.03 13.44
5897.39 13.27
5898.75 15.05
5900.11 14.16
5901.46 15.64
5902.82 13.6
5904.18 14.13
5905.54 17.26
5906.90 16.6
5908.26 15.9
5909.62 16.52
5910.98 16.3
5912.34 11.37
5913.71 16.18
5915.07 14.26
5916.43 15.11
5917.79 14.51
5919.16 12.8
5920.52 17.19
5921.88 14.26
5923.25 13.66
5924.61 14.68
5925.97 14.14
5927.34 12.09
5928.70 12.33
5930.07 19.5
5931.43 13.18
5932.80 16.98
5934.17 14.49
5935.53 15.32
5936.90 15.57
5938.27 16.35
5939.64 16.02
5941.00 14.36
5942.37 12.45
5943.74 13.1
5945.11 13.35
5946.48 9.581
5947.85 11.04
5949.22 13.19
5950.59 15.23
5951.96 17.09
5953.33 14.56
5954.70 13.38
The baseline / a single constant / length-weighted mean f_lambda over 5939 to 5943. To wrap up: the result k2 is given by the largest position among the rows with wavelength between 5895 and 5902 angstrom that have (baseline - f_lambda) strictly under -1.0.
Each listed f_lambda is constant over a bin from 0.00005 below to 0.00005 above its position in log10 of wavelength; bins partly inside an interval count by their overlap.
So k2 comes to 5901.46 angstrom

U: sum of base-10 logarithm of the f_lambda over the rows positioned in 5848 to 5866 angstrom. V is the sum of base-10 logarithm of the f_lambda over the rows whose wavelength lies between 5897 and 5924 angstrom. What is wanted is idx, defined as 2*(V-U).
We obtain 17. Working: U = 15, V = 23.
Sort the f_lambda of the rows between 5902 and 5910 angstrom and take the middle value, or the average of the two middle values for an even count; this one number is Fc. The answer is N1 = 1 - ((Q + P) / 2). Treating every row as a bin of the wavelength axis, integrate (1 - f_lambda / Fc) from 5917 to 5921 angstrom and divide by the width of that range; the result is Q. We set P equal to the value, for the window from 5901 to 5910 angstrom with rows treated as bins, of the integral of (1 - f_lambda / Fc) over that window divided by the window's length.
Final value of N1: 0.94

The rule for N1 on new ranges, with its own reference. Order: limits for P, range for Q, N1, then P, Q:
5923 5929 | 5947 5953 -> 0.85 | 0.17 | 0.13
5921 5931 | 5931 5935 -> 0.91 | 0.11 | 0.07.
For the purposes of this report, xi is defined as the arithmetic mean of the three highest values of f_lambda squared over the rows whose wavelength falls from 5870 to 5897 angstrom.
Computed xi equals 349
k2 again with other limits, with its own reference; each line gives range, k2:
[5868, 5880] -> 5877.06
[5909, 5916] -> 5913.71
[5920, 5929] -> 5920.52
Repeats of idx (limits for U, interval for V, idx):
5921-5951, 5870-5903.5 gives 6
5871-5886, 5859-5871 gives -5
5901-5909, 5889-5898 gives 1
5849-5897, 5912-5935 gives -40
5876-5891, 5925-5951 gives 19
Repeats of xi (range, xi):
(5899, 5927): 290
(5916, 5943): 321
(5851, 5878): 322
